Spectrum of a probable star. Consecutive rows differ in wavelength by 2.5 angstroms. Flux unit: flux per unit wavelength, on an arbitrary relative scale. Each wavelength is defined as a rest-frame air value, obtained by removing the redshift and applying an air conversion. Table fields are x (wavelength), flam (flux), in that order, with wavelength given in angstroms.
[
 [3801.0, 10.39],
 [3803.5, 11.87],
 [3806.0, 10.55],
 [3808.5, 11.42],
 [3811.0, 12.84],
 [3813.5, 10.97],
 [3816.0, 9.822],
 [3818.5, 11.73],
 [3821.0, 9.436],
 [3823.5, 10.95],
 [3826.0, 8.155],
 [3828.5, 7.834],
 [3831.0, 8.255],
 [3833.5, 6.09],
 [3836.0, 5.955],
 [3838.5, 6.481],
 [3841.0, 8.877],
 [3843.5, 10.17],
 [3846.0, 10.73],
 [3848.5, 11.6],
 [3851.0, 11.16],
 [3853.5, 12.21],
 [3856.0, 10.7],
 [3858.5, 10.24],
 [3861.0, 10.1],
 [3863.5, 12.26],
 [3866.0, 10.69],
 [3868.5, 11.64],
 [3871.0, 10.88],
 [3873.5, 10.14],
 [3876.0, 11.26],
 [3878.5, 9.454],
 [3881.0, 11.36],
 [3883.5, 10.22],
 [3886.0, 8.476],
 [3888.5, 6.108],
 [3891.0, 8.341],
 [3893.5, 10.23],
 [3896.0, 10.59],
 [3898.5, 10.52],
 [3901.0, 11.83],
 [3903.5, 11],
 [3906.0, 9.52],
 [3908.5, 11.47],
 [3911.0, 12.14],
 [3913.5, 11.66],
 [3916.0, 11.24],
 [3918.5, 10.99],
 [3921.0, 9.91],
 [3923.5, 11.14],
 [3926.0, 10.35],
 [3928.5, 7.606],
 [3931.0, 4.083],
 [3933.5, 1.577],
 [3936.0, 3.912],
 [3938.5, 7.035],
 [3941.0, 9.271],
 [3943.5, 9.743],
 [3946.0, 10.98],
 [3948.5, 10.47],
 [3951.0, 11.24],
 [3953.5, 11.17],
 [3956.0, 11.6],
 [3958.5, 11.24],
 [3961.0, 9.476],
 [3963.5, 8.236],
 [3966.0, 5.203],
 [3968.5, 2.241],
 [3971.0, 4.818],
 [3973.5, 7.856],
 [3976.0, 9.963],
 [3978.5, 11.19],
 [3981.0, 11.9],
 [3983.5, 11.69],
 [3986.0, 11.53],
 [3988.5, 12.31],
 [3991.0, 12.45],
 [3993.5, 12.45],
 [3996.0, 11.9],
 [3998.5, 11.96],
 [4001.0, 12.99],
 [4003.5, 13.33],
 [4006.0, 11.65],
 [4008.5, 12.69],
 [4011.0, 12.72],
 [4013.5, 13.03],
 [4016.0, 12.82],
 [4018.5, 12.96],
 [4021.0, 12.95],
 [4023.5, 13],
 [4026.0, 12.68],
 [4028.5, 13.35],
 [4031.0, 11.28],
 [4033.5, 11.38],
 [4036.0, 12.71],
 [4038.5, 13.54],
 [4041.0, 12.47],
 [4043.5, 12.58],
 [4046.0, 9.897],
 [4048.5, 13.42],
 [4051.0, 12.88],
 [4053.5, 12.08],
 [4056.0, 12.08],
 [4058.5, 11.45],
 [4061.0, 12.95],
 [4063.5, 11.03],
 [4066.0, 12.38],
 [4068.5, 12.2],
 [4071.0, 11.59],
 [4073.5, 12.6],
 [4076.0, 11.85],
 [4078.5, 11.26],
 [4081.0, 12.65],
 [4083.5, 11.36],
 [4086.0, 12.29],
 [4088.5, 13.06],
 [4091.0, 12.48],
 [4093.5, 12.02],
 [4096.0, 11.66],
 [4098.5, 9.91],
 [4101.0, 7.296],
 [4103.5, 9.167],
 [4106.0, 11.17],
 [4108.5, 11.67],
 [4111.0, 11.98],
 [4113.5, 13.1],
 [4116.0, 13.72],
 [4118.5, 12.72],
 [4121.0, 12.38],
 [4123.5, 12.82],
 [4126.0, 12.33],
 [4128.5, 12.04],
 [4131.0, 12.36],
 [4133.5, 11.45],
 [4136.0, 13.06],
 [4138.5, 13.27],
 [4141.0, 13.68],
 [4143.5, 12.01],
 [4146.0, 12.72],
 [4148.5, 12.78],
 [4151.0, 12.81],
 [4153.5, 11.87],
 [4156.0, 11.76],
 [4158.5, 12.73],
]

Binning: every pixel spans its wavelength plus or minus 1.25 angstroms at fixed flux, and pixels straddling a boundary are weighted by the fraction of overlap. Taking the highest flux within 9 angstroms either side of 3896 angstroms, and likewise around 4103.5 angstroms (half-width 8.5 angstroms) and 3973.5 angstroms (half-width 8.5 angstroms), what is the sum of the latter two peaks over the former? 2.02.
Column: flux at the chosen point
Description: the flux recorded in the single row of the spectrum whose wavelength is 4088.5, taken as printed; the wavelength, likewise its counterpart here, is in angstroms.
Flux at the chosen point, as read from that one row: 13.06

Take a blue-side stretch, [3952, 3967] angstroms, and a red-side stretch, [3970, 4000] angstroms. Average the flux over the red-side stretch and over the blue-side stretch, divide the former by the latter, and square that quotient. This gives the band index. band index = 1.3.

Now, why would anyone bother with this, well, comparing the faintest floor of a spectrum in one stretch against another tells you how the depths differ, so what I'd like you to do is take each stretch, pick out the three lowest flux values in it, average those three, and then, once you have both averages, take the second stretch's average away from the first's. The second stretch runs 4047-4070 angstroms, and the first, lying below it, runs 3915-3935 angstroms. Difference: -7.1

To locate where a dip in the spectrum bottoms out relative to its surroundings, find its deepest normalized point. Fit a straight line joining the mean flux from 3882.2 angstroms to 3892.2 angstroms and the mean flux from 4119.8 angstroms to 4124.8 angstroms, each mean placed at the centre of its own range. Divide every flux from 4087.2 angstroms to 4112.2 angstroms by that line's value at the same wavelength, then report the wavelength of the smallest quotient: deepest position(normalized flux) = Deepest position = 4101.0 angstroms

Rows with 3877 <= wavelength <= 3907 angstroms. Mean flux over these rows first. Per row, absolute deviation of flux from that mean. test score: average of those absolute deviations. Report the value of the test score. 1.2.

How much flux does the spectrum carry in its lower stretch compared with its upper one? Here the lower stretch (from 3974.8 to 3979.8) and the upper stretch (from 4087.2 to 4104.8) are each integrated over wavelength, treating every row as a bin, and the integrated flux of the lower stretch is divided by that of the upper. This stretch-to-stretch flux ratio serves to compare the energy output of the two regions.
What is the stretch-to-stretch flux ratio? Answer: 0.3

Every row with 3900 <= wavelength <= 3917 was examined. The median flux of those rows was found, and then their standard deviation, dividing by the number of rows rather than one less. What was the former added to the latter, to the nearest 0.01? 12.26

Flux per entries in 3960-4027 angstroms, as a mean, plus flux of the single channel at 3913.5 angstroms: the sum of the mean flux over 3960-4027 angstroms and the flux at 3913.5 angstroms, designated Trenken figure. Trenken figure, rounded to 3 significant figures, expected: 22.6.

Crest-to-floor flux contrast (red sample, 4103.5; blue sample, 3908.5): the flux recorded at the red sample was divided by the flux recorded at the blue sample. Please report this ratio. 0.80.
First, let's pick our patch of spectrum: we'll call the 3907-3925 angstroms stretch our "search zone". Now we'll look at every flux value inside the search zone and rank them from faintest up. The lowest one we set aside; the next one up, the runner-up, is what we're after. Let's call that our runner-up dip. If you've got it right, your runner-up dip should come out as 10.99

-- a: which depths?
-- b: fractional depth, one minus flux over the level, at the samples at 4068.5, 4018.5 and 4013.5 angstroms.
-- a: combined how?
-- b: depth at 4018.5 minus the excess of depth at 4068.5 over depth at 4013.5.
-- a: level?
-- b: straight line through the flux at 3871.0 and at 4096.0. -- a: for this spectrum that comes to -0.23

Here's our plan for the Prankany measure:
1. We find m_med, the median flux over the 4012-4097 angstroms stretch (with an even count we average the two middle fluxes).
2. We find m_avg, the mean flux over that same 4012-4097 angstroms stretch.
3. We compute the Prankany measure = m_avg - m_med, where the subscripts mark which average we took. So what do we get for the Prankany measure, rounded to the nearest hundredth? -0.18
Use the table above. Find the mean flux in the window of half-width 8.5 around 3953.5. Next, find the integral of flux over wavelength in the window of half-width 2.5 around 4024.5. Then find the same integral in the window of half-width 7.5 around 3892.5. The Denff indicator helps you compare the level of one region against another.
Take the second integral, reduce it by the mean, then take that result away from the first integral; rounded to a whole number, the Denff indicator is -61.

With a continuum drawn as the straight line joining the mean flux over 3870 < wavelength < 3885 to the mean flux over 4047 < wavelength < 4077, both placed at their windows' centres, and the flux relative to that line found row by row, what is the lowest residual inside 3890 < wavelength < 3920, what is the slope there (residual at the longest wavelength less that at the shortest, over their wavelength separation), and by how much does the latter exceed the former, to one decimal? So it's 2.4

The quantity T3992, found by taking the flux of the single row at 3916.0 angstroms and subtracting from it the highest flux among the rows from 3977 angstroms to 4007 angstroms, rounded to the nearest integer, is -2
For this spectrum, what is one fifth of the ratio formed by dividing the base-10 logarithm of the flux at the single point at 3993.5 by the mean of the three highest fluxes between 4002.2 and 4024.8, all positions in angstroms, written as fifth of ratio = 0.0167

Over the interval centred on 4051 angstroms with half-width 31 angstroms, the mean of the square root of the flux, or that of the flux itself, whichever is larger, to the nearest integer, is 12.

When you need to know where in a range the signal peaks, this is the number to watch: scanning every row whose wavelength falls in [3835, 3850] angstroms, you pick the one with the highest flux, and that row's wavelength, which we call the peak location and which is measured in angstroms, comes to 3848.5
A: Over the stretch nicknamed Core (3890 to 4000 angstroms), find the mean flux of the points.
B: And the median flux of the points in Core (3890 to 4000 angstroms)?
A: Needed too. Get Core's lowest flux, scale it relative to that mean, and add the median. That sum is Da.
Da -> 10.9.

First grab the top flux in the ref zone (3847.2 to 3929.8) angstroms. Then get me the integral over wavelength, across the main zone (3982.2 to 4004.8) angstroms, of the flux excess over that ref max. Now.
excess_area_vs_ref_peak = 1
